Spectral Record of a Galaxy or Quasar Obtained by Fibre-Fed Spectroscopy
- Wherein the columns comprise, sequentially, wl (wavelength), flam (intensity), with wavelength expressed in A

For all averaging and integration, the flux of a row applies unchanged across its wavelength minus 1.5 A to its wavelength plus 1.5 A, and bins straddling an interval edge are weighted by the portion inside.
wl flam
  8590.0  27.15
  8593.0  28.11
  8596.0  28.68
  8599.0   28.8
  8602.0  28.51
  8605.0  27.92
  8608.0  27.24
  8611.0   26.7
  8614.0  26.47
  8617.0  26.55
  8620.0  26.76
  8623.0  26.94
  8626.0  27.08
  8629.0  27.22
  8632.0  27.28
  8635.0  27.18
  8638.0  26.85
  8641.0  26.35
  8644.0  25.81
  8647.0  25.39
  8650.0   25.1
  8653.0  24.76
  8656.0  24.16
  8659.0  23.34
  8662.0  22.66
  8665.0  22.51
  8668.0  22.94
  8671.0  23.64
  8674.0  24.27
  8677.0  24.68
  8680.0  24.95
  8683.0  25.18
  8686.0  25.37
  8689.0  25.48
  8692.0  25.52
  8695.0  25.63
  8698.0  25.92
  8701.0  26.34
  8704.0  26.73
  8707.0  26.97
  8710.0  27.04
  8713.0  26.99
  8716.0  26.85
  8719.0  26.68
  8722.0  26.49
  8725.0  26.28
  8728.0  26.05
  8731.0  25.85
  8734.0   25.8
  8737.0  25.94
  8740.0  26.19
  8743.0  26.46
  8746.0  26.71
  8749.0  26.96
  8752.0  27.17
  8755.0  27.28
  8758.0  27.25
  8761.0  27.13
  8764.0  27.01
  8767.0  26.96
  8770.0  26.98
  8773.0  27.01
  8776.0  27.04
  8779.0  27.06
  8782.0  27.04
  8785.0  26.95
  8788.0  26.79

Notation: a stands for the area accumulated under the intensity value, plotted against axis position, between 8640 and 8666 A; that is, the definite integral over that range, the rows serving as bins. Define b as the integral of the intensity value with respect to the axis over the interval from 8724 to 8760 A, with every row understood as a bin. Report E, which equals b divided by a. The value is 1.5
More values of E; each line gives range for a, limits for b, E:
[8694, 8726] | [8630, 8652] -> 0.7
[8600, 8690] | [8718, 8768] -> 0.6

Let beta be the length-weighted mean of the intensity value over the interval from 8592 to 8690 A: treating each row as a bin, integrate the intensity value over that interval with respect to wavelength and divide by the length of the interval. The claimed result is 25.90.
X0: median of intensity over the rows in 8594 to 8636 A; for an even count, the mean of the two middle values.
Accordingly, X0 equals 27.2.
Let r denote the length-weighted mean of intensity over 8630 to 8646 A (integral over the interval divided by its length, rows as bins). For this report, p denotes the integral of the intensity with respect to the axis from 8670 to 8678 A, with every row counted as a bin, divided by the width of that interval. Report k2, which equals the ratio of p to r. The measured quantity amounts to 0.91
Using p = 24.2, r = 26.7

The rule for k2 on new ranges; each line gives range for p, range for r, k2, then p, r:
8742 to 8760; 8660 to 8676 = 1.16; 27.0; 23.3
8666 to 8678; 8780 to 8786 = 0.88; 23.8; 27.0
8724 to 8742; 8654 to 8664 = 1.11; 26.0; 23.4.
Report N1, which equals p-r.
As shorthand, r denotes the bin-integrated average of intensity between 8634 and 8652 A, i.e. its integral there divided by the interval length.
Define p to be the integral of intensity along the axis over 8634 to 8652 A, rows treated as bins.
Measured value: 443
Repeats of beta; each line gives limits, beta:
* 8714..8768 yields 26.61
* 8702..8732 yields 26.60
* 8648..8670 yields 23.68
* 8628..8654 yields 26.22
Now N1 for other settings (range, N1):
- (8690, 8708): 444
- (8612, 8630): 456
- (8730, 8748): 445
